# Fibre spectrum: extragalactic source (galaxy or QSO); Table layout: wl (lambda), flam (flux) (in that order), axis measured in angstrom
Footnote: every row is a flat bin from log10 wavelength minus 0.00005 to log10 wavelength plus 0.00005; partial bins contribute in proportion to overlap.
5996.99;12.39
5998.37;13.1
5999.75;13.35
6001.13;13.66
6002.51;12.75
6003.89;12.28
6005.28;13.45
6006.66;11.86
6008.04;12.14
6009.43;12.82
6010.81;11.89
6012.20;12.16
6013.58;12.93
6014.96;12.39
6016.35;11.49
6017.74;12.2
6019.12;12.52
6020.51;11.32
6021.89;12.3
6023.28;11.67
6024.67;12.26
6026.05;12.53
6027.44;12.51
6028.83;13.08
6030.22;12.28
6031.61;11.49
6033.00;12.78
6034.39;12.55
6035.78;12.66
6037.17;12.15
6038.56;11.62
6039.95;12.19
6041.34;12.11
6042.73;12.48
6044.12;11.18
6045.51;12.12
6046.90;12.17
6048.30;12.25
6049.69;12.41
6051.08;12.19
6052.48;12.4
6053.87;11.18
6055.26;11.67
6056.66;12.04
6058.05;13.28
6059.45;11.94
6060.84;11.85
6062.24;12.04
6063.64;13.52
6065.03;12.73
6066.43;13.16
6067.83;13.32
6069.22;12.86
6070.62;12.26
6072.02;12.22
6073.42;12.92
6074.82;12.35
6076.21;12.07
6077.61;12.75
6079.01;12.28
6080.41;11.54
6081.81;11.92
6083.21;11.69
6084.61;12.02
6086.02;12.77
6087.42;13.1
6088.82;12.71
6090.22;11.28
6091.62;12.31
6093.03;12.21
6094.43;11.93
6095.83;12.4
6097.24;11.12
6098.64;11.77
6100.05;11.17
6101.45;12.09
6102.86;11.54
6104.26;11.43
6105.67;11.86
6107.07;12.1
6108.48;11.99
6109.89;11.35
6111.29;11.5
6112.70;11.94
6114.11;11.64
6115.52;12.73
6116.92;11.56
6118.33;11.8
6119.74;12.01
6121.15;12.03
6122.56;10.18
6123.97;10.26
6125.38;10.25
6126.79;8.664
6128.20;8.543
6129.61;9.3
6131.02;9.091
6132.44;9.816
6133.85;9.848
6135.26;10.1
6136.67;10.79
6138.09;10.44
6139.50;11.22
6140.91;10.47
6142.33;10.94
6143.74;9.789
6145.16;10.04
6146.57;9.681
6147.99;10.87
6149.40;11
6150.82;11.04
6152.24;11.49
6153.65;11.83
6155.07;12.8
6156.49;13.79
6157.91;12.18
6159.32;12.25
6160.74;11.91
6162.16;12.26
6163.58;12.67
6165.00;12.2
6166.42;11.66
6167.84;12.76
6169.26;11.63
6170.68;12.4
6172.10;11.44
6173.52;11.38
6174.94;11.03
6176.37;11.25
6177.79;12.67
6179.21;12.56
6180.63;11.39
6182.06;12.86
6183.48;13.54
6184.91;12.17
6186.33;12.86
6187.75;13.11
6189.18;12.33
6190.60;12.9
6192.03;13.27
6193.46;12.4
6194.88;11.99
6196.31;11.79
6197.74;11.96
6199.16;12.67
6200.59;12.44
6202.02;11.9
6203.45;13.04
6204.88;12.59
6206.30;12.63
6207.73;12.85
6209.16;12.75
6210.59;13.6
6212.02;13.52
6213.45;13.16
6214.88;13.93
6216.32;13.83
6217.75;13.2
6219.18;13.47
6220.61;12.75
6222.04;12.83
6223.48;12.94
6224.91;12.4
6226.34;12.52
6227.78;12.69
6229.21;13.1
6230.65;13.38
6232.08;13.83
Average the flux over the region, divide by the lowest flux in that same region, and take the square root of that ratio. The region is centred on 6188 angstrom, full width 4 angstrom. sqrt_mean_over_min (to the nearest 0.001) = 1.018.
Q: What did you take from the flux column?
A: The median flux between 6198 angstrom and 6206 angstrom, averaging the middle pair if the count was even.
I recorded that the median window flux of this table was 12.6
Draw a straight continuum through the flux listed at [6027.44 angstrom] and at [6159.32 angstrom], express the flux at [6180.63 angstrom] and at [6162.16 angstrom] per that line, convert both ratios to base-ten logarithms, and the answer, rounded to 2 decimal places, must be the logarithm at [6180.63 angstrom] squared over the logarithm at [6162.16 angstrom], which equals 1.64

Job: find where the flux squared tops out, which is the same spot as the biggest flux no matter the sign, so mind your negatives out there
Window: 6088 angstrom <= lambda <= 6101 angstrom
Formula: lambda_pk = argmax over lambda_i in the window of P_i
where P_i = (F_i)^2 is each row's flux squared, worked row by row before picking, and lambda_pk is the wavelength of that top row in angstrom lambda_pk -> 6088.82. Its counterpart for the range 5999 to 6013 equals 6001.13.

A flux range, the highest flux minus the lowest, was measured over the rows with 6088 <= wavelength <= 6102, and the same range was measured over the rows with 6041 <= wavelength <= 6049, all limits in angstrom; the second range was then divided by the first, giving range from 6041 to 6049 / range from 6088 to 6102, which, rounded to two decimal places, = 0.82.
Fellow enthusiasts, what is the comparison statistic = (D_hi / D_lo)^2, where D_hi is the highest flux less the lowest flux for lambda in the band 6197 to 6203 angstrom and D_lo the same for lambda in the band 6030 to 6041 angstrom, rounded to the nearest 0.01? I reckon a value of 0.36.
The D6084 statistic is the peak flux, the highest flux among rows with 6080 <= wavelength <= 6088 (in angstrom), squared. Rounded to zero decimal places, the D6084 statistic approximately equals 172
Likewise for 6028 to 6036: 171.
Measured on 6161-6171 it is 163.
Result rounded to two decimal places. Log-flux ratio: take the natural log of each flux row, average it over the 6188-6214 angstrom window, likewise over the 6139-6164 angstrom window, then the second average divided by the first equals 0.96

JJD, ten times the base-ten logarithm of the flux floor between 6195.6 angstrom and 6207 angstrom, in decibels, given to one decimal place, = 10.7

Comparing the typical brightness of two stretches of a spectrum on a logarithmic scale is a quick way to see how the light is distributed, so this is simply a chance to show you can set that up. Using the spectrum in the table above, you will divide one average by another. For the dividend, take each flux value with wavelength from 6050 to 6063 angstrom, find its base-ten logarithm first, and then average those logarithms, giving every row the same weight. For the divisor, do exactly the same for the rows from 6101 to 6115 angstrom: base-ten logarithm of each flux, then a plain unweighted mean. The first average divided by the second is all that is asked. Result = 1.01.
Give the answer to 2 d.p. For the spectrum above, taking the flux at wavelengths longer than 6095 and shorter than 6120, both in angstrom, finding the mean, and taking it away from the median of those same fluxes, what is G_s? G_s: 0.01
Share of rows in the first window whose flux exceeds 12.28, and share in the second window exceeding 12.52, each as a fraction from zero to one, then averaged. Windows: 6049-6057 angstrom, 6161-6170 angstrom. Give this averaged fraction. 0.33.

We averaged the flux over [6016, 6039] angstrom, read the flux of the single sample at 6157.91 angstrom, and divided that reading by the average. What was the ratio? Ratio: 1.00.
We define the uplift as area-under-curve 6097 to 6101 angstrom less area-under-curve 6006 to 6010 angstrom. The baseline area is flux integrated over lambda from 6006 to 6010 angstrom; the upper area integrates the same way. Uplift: -3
